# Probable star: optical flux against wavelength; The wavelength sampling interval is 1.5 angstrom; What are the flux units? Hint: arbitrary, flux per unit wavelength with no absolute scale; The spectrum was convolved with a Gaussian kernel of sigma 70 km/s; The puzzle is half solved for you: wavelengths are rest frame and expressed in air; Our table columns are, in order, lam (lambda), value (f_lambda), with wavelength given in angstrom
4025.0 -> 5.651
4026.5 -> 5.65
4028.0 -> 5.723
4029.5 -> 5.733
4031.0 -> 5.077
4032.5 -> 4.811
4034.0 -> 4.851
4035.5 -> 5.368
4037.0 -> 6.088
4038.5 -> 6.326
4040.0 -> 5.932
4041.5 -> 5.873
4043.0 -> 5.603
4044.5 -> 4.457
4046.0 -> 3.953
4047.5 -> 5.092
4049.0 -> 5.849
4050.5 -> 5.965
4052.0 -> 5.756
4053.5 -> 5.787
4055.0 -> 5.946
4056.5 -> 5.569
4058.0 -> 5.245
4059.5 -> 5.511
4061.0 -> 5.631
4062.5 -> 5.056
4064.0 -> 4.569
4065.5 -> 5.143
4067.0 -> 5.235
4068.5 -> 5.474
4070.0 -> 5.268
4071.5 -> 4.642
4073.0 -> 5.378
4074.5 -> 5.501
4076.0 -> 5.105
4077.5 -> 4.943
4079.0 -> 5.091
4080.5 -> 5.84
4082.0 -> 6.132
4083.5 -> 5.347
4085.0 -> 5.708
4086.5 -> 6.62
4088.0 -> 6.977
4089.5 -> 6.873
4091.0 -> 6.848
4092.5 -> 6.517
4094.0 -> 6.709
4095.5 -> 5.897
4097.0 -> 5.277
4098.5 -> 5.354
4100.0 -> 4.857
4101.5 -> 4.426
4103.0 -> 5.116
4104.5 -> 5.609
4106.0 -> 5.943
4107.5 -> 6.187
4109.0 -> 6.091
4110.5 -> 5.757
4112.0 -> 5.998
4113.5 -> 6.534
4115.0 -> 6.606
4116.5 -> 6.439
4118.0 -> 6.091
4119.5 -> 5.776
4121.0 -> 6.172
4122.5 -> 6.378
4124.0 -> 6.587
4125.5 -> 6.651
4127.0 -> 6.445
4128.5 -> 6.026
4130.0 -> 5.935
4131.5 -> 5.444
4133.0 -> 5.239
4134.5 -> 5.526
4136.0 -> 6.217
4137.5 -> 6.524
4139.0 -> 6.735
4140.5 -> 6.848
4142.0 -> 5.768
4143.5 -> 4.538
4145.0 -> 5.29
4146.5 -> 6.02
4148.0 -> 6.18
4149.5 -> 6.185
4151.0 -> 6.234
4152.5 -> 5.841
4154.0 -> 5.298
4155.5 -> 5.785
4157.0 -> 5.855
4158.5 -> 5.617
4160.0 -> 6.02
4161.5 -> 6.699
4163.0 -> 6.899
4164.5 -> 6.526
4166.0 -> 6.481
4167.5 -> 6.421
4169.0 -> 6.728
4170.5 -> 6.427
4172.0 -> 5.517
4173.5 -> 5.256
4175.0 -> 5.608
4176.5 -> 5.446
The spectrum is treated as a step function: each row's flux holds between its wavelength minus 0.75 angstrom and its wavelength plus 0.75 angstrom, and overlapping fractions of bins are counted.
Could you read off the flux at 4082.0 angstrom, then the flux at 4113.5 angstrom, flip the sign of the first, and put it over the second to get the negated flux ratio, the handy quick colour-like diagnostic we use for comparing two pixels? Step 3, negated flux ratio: -0.94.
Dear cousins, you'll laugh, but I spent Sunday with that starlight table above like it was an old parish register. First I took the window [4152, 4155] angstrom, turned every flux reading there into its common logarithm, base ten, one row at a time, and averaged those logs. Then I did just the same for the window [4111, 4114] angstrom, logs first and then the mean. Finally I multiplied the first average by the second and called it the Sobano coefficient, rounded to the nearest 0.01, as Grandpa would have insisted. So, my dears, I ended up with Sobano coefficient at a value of 0.59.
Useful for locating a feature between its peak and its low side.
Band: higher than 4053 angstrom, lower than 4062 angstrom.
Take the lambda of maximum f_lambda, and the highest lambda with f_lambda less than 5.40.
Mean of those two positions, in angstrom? 4056.5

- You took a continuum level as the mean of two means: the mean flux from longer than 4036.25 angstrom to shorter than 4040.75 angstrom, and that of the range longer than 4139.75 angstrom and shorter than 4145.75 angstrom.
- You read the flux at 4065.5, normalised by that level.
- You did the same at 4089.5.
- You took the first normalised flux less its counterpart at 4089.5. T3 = -0.30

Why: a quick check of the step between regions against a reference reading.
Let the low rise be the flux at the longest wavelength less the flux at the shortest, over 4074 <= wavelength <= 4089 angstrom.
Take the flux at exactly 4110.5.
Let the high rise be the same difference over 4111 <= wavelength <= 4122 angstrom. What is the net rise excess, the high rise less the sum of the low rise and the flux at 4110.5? -7.1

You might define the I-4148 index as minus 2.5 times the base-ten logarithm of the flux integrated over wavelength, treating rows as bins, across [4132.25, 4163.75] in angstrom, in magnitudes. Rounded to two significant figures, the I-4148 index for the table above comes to -5.7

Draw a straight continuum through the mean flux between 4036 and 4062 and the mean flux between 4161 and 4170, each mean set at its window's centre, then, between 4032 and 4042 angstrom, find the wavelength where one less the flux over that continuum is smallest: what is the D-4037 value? 4038.5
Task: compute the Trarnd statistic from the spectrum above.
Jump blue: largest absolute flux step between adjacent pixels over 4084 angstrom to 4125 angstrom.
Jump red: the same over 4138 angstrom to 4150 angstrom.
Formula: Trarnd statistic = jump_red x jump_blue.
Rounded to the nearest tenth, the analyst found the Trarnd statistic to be 1.1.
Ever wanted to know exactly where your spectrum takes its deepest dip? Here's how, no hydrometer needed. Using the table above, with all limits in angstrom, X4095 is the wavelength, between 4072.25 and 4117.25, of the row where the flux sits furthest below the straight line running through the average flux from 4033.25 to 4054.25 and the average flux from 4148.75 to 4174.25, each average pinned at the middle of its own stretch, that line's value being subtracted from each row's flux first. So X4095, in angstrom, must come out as 4101.5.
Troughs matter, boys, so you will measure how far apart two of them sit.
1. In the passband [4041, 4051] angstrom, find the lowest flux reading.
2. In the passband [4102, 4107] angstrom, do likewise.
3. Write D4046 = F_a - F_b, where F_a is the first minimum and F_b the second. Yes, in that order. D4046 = -1.2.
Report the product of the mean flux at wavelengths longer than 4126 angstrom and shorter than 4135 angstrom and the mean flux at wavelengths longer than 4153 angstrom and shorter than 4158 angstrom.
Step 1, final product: 33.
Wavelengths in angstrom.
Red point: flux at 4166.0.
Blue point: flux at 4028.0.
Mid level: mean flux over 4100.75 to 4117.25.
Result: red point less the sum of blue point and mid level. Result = -5.1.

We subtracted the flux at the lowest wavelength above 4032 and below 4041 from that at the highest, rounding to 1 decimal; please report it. 1.1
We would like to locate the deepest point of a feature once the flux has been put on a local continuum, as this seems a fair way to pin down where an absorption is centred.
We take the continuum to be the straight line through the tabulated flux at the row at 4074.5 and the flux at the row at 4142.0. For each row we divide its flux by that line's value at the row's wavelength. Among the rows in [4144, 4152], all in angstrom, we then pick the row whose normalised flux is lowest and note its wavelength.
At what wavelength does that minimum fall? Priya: 4145.0 angstrom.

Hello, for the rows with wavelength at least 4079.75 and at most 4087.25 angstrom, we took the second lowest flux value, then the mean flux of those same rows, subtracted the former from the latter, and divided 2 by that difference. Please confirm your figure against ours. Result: 9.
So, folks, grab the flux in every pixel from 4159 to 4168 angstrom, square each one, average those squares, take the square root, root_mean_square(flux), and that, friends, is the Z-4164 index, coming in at 6.51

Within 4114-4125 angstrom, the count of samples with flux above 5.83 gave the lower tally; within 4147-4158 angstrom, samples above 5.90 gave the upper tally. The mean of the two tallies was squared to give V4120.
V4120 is 20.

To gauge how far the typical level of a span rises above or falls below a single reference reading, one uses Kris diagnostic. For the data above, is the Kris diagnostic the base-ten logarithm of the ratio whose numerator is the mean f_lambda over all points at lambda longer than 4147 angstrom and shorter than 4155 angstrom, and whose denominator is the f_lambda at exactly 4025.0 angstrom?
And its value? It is 0.022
